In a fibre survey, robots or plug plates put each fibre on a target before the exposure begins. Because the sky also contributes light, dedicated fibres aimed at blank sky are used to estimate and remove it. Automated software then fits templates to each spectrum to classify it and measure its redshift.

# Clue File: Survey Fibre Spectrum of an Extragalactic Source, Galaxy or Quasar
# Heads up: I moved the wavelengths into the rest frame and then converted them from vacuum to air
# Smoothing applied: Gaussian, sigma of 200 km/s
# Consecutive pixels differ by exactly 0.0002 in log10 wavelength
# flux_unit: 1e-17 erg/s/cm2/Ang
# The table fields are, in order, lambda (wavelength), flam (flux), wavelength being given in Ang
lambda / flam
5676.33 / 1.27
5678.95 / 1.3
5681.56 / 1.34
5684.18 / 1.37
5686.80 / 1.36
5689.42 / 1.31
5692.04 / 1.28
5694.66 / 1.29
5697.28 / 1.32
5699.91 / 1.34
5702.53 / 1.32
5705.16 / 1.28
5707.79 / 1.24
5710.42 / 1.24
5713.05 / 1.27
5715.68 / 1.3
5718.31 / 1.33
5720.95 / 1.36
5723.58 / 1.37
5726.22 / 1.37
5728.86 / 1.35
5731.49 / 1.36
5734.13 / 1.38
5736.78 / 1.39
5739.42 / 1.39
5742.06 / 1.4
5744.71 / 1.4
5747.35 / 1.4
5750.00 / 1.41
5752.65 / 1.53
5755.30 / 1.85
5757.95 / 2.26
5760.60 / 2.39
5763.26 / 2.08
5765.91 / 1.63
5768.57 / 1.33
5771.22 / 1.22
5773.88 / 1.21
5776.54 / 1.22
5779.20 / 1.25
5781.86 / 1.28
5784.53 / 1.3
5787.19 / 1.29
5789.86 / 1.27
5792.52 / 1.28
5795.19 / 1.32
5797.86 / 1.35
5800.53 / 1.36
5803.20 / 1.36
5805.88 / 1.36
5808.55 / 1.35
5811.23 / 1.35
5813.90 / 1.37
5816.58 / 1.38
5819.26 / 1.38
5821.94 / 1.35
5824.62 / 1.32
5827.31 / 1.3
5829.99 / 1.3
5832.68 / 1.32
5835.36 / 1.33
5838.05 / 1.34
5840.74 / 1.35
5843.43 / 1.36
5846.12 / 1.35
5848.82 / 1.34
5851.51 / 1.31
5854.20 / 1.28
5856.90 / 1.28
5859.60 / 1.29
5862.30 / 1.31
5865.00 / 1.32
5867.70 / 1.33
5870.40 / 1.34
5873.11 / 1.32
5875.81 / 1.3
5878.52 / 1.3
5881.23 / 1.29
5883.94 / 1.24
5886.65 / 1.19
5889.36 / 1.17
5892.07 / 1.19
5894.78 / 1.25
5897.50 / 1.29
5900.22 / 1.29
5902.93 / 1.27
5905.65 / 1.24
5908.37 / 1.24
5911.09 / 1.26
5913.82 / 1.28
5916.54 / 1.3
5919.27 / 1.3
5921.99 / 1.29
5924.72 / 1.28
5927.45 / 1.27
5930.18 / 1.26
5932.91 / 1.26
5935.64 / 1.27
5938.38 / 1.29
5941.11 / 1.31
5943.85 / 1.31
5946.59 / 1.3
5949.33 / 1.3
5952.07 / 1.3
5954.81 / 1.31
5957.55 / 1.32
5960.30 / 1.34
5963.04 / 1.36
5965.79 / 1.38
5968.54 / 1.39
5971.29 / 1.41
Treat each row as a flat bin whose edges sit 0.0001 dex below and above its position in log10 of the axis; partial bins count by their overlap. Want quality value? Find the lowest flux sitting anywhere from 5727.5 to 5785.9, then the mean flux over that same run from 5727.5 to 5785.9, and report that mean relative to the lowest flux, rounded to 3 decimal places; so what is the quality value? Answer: 1.241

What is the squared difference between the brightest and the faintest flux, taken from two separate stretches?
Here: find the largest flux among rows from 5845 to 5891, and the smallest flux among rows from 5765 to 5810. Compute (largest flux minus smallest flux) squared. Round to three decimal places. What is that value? 0.020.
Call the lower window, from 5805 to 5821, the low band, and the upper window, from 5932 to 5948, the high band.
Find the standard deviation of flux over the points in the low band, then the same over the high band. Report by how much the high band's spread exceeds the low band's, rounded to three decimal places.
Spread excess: 0.007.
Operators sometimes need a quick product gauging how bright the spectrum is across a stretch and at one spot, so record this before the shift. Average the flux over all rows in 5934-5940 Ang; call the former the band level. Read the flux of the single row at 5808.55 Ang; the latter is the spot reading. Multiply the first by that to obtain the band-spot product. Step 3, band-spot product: 1.73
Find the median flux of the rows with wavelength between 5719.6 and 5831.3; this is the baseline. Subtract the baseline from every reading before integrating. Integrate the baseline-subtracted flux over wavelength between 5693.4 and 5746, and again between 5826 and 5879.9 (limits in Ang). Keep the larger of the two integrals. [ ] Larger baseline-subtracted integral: -1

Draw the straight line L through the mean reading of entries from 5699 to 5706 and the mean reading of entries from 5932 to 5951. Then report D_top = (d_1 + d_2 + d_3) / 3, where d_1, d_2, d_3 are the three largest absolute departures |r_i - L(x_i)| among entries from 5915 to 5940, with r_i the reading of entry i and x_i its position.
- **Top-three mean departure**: 0.03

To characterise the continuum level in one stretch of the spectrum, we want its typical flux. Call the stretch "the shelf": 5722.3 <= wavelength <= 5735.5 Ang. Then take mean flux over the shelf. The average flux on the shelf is 1.37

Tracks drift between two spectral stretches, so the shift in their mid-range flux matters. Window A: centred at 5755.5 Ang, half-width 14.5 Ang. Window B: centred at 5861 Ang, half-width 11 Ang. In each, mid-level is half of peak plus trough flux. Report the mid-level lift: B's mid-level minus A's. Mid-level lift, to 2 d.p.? -0.55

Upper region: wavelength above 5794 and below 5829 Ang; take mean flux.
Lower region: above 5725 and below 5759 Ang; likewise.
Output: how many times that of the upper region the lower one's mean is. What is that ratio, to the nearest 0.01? 1.11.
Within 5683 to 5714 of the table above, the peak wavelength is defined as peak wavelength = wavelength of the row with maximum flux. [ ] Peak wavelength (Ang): 5684.18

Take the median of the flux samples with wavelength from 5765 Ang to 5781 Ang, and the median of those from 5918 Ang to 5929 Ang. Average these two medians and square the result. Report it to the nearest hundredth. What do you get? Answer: 1.59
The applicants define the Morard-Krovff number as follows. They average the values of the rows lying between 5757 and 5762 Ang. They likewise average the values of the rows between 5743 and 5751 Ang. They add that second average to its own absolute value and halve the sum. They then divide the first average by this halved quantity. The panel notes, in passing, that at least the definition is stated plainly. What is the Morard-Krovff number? 1.66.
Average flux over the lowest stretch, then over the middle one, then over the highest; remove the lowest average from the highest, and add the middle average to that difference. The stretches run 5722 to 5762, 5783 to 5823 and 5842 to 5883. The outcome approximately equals 1.10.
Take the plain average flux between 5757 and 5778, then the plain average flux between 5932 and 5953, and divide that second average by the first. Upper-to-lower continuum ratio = 0.78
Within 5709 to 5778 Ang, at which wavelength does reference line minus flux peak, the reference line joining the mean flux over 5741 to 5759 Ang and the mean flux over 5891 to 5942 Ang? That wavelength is 5710.42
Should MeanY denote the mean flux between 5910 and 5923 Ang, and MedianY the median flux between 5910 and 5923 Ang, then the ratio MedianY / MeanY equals 1.00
